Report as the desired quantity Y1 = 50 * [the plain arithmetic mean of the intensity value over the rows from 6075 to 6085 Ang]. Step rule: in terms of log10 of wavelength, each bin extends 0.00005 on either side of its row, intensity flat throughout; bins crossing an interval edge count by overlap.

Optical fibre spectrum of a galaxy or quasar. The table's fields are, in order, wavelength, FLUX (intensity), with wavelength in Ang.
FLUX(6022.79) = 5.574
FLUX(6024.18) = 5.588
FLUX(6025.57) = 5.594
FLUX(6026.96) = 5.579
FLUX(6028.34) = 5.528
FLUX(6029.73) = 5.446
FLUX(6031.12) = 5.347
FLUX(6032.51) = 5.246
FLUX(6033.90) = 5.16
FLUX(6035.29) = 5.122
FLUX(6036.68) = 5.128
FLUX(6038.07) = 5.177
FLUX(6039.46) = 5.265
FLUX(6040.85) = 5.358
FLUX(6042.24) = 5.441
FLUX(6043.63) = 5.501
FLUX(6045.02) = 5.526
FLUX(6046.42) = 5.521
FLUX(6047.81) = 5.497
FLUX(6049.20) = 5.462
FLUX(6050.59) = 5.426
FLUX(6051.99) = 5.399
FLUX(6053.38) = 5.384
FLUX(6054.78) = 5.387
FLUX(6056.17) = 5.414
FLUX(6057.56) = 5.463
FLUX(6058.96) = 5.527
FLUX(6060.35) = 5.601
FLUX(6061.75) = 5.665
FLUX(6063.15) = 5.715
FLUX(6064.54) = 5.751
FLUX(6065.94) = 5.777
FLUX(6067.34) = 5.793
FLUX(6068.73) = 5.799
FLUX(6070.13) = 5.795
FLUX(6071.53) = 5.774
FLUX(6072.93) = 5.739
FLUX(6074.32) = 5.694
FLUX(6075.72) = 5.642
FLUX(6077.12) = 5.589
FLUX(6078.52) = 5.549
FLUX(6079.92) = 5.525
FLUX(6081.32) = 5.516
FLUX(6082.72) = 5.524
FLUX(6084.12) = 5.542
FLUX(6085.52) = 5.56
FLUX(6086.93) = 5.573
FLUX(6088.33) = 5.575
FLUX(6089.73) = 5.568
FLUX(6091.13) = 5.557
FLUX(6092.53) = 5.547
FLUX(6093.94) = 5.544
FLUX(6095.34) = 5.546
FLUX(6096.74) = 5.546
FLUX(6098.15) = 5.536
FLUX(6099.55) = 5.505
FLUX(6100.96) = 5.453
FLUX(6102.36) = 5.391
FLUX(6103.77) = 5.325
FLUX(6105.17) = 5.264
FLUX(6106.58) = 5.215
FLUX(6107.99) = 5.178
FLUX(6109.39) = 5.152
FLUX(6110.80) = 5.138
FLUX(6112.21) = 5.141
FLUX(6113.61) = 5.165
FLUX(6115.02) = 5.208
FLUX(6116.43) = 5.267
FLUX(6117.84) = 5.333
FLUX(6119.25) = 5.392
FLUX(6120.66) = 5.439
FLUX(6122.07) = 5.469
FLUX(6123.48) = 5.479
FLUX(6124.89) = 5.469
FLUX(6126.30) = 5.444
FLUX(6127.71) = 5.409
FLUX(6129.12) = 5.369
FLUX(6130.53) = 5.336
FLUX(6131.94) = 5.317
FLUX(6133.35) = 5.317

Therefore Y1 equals 278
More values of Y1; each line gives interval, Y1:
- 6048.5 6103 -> 279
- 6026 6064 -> 271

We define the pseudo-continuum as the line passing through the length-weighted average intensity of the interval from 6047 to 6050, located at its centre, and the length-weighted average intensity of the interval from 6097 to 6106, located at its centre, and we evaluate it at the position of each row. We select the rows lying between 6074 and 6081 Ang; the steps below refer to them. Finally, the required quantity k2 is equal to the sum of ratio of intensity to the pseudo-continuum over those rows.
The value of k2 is 5.14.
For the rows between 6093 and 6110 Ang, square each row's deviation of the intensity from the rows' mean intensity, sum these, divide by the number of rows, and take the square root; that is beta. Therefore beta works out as 0.1481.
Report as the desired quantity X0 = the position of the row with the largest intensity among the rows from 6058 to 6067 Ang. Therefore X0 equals 6065.94 Ang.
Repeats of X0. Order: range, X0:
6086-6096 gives 6088.33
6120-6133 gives 6123.48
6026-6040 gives 6026.96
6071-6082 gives 6071.53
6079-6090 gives 6088.33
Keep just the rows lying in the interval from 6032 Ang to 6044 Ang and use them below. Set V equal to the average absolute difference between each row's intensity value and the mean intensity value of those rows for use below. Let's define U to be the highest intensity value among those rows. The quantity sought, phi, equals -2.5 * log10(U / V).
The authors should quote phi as -4.2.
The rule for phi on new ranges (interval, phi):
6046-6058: -5.3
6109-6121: -4.4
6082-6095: -6.5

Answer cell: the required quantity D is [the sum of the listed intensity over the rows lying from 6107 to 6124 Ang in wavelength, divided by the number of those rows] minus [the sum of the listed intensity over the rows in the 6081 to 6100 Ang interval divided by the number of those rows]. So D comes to -0.27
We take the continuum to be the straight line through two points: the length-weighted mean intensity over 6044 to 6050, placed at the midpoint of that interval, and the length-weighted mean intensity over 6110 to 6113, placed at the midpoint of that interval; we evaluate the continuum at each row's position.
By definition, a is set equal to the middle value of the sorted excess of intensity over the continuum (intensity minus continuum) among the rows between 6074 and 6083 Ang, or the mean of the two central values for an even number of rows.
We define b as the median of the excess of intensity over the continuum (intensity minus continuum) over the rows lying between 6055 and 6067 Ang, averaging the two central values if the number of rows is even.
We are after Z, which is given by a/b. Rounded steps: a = 0.22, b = 0.21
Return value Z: 1.1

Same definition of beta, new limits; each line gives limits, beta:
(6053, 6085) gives 0.1345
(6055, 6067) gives 0.1268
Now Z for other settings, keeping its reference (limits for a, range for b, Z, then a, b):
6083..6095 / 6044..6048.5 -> 22.9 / 0.30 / 0.01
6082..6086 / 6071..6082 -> 0.9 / 0.25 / 0.28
